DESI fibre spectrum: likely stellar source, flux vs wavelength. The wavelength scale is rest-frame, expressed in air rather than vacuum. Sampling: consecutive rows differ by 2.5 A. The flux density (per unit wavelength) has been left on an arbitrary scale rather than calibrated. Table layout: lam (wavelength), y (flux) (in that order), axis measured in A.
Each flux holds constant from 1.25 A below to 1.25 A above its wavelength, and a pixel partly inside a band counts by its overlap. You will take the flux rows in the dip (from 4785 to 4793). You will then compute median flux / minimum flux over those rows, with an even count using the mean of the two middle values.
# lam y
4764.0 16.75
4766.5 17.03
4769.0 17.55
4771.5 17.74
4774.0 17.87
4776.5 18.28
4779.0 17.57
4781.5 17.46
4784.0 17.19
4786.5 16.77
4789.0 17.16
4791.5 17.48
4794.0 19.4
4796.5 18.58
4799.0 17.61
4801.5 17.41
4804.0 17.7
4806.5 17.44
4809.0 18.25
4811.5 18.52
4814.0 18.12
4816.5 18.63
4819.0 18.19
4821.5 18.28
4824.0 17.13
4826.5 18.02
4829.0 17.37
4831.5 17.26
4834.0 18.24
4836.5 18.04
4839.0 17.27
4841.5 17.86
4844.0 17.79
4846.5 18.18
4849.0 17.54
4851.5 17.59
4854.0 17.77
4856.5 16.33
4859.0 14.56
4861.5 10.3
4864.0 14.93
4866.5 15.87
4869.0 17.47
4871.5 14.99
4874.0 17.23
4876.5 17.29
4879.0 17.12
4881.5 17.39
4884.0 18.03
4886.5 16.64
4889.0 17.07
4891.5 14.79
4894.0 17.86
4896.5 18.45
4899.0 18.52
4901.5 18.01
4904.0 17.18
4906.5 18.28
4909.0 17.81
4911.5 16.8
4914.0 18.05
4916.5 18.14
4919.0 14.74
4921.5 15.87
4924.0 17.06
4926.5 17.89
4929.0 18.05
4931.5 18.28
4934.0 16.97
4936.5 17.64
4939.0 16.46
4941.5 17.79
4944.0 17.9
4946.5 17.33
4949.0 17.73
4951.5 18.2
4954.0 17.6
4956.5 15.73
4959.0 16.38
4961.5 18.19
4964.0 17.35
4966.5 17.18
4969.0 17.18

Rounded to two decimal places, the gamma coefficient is 1.02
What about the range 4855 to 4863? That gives 1.41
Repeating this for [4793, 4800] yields 1.06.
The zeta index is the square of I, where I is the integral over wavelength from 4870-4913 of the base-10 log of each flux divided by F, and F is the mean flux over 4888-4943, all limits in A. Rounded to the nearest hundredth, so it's 0.02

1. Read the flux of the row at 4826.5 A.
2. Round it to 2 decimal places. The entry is 18.02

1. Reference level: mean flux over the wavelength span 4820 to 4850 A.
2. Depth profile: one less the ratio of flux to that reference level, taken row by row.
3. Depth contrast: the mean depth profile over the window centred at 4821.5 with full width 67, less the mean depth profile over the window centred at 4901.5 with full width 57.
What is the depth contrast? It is -0.032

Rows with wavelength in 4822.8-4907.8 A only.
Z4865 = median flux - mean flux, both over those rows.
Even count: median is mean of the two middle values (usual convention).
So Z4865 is 0.4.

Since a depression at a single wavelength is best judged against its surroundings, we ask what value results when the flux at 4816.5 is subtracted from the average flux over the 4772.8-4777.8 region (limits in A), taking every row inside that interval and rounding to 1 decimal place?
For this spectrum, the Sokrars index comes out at -0.6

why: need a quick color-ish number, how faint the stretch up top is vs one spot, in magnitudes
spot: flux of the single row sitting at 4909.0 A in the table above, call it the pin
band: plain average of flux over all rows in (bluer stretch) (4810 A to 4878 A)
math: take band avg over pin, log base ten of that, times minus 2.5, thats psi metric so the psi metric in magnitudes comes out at 0.046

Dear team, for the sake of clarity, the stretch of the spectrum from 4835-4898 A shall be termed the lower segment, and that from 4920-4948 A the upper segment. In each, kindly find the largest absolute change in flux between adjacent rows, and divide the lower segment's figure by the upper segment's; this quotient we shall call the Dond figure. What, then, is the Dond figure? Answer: 3.5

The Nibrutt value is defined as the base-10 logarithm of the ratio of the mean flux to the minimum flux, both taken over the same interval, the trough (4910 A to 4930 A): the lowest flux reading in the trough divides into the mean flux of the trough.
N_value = 0.064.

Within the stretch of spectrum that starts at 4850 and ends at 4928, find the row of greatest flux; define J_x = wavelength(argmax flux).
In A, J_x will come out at 4899.0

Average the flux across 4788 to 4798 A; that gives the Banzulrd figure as 18.2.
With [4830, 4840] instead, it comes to 17.7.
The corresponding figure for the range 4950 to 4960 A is 17.0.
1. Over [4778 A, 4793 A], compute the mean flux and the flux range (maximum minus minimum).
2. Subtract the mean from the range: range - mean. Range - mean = -16.5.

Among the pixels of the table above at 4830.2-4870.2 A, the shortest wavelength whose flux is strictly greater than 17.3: 4834.0 A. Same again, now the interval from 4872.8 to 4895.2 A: 4881.5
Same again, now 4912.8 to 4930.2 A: 4914.0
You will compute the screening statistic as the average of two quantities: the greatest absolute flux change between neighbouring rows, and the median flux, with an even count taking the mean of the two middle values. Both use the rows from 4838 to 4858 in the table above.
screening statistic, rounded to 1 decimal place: 9.6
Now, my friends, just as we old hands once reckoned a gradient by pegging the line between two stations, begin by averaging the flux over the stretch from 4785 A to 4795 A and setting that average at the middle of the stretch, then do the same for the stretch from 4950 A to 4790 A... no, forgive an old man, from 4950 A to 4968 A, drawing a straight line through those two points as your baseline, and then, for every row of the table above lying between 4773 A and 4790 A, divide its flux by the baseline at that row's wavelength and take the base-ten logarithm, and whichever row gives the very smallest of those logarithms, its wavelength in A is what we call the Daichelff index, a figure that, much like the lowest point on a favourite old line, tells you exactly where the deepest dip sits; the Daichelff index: 4786.5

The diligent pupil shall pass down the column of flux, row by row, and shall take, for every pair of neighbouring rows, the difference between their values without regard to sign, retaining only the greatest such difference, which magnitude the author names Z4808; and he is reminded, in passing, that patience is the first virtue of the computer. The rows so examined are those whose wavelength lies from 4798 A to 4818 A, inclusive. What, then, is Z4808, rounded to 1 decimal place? 0.8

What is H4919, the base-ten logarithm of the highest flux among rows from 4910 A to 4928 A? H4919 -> 1.26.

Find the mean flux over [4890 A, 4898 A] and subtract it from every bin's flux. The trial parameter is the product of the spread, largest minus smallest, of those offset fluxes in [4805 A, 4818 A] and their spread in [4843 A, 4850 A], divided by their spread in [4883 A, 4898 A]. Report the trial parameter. 0.2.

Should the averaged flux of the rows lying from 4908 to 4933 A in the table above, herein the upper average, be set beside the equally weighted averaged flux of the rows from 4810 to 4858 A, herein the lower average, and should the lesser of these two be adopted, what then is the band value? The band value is 17.3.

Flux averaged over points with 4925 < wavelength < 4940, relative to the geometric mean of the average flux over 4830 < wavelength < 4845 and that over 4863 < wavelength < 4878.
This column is 1.03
